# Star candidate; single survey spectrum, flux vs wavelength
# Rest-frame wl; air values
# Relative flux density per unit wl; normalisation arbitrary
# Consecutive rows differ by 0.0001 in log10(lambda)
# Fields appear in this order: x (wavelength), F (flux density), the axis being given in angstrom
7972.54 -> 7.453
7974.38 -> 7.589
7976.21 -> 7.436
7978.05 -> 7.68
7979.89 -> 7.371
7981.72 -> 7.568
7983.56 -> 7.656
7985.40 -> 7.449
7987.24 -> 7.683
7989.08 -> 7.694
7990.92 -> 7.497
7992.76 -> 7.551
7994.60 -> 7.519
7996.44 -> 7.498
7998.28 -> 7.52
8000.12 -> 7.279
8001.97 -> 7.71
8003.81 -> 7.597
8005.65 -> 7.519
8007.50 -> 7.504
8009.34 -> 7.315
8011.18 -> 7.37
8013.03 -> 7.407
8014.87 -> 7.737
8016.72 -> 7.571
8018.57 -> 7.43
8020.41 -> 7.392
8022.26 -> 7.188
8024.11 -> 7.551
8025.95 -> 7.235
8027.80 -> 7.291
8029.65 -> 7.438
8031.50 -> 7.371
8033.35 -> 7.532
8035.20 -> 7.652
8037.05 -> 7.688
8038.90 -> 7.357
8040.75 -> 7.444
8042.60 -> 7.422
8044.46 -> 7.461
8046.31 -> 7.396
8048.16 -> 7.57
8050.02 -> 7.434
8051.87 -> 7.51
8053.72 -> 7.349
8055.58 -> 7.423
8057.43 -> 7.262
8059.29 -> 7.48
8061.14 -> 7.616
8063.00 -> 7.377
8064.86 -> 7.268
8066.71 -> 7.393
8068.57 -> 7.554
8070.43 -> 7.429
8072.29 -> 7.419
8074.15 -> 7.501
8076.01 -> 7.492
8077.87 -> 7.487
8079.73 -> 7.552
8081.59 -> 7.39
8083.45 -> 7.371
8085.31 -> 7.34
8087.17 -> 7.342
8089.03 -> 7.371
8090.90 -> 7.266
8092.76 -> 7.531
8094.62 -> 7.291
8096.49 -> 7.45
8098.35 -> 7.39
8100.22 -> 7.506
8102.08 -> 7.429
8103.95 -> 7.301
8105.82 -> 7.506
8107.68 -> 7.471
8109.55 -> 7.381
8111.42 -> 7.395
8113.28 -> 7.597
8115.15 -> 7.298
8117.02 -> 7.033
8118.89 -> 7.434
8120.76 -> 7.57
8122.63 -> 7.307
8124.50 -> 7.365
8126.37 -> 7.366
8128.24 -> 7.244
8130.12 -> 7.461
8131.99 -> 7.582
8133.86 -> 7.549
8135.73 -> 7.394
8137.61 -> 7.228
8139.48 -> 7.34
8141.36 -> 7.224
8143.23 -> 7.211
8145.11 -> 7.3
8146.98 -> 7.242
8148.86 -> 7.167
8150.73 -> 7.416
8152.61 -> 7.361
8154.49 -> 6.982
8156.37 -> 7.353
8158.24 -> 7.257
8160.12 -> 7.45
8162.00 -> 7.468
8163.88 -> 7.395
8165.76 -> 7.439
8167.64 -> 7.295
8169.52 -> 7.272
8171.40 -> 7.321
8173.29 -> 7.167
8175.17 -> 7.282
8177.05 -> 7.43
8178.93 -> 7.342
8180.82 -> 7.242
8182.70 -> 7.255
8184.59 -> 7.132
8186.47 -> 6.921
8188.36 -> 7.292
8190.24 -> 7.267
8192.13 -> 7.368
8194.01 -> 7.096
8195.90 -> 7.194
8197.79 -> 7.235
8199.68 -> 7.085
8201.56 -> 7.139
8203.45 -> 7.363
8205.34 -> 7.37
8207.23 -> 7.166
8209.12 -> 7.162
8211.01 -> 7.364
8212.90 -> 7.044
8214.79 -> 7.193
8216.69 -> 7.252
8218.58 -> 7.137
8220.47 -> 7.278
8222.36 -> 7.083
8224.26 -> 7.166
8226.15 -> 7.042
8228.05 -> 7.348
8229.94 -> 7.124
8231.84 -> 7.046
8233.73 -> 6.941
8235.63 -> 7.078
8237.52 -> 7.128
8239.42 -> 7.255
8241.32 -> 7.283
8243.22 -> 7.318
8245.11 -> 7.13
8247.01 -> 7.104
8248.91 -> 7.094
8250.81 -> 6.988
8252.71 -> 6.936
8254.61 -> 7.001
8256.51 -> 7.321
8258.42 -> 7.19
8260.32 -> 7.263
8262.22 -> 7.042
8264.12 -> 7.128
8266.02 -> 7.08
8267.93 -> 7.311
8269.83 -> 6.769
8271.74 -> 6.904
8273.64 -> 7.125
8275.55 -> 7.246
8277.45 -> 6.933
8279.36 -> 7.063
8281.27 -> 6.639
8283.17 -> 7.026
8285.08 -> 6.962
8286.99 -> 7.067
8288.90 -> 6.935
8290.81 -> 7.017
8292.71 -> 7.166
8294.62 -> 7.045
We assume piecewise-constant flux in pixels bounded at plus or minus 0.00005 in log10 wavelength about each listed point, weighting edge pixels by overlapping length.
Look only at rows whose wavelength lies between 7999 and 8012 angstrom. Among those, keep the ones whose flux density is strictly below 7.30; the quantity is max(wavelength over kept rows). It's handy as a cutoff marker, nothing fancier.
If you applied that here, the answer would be 8000.12 angstrom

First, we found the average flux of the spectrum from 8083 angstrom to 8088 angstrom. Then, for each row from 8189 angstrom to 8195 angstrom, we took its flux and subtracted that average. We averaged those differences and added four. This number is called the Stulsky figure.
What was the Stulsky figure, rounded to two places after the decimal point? 3.89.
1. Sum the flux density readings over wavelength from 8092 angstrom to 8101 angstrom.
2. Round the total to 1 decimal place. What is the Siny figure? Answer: 37.2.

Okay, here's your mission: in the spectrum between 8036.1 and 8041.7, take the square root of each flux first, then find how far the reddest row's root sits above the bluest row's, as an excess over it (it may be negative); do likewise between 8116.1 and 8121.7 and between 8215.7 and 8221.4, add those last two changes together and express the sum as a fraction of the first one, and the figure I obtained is -2.3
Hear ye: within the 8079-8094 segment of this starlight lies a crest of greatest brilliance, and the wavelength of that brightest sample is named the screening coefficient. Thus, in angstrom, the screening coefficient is 8079.73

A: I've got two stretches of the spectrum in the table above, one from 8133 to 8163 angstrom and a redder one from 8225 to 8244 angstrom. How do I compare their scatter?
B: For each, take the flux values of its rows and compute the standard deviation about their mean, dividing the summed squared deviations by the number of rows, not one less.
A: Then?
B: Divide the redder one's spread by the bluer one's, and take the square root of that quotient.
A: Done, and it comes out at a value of 0.99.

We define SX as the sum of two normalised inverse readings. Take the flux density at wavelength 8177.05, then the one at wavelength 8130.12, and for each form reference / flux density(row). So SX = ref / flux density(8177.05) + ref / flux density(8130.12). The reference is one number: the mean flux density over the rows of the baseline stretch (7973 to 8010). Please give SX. 2.023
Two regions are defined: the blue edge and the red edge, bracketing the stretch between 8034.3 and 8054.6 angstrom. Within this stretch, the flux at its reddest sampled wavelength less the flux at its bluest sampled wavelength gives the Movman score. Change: -0.30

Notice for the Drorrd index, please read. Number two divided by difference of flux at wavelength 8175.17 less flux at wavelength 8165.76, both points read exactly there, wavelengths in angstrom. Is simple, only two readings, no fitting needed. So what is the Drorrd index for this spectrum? -13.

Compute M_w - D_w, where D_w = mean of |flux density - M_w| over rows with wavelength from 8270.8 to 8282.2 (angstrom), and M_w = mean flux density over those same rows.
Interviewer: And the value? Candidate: 6.83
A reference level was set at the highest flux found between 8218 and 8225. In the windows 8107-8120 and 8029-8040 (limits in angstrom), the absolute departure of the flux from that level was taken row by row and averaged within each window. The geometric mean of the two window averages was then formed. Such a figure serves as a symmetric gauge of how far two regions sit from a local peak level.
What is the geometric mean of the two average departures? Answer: 0.19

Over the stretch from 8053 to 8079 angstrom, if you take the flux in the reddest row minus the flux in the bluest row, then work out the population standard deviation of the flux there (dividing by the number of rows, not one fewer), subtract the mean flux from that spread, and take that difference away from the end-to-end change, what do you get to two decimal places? 7.47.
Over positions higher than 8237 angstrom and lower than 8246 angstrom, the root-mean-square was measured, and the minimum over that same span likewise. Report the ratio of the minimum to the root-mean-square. 0.987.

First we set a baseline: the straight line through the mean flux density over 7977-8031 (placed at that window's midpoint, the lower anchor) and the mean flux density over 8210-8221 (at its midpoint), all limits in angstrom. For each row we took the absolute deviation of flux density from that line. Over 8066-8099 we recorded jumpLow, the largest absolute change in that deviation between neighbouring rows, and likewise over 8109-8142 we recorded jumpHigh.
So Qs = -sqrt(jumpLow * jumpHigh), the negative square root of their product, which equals -0.205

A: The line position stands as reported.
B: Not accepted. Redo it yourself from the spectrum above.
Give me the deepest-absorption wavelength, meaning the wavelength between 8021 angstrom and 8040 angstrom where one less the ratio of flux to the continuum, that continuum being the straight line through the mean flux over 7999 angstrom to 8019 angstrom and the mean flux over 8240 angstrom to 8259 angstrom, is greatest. 8022.26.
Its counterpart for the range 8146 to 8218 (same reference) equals 8186.47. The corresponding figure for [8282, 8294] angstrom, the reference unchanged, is 8288.90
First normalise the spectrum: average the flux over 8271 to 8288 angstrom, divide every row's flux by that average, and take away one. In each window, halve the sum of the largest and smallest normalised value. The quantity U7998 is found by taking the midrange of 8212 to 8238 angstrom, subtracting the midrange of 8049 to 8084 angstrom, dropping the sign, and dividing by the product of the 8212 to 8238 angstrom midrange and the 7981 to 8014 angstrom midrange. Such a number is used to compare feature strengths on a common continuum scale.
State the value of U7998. 28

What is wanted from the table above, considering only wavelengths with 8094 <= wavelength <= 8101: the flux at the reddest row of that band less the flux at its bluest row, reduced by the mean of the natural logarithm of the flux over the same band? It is -1.8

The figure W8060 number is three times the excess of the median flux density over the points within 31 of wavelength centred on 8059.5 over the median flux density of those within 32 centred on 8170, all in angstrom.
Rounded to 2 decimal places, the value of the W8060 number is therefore 0.40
